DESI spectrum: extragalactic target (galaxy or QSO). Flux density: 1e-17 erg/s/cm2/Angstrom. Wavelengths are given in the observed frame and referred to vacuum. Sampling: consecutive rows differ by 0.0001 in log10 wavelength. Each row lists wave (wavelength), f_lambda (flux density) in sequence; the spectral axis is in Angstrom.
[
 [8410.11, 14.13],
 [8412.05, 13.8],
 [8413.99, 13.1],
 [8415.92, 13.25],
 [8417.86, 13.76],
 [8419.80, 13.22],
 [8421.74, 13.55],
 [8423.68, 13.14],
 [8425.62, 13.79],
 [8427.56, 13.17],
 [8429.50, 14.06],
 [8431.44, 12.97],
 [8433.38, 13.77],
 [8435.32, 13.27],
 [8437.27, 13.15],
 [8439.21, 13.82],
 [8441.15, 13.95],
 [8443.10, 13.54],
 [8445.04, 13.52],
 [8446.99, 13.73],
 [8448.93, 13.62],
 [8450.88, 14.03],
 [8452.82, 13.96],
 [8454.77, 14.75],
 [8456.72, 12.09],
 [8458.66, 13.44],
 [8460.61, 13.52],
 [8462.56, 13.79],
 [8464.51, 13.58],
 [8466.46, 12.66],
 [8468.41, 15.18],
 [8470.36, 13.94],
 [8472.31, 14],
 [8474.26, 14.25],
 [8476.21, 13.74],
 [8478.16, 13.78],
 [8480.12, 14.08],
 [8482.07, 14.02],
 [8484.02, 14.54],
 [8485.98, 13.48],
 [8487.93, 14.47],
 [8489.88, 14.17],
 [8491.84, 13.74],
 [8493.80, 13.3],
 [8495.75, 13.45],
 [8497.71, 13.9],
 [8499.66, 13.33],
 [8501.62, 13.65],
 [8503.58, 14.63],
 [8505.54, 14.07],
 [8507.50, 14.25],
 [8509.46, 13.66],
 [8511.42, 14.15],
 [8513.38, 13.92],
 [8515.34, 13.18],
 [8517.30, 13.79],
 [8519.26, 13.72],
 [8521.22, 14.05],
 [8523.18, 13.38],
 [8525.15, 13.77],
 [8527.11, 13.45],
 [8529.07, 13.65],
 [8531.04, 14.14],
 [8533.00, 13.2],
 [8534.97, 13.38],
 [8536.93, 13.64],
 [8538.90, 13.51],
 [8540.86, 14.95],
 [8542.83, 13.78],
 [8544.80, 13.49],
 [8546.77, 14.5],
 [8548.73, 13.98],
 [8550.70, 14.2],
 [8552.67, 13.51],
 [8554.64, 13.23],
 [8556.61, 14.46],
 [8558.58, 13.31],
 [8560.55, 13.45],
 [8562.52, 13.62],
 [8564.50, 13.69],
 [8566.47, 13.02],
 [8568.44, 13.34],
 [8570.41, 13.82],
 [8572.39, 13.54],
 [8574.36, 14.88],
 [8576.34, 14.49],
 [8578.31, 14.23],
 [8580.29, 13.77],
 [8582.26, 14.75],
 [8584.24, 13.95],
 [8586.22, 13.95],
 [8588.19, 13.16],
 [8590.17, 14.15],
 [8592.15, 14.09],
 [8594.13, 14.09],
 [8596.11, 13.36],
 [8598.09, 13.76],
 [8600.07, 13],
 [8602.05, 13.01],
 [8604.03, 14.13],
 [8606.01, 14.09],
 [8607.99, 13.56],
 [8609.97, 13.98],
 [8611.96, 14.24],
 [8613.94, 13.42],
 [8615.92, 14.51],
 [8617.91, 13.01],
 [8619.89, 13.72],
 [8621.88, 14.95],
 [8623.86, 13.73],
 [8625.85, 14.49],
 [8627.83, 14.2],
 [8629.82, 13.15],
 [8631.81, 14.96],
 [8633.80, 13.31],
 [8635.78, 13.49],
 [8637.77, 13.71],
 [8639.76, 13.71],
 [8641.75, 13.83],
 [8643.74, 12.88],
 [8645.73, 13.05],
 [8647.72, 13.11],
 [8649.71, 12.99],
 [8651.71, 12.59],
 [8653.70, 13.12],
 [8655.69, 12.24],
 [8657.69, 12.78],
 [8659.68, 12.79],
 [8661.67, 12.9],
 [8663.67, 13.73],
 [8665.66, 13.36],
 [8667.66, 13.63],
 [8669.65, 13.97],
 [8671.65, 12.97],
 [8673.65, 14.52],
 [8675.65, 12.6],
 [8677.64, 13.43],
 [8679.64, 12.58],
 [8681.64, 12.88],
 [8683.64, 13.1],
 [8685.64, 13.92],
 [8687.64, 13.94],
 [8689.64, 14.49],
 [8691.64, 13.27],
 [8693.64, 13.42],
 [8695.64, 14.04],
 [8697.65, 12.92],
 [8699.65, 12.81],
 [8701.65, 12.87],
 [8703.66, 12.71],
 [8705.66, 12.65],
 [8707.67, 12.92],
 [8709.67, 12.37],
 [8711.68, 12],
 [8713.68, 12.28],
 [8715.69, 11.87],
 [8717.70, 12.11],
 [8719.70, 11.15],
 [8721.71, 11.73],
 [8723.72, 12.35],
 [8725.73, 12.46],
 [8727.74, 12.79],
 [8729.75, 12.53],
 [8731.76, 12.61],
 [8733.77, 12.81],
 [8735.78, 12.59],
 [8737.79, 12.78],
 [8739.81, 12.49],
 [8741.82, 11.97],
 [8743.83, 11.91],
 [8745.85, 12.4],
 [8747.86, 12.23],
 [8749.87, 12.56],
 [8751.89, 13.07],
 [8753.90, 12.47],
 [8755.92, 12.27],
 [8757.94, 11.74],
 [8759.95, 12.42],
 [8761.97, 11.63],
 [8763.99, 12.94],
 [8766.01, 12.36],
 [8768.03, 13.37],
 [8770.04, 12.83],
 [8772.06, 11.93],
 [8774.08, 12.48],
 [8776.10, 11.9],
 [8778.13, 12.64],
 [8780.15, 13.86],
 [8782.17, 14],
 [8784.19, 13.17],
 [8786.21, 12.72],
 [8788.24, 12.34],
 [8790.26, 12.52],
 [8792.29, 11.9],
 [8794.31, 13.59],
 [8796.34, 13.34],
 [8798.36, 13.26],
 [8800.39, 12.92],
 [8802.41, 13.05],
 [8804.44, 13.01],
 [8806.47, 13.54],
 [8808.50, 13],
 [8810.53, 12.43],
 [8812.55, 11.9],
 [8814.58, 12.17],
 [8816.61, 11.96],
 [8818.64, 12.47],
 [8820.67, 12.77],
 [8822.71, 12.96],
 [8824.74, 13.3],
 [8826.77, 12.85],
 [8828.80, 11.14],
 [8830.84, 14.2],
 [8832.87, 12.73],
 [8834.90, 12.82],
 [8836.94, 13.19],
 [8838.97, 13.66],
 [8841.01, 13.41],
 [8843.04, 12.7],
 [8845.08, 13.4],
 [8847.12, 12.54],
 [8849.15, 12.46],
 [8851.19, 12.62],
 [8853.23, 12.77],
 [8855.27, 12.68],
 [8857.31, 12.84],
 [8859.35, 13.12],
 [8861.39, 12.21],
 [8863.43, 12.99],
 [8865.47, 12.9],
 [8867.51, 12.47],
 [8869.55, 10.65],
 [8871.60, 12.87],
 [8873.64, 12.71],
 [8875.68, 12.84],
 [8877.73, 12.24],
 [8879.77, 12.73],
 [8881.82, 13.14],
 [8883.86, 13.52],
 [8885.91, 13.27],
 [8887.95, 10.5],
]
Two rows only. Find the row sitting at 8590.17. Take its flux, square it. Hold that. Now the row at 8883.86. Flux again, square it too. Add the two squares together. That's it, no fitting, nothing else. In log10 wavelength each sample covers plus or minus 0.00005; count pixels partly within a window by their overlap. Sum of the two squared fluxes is 383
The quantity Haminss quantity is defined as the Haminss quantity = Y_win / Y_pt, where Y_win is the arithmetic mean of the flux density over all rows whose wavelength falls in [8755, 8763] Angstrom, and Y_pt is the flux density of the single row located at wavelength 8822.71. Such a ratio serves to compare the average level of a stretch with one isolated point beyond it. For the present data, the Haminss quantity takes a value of 0.93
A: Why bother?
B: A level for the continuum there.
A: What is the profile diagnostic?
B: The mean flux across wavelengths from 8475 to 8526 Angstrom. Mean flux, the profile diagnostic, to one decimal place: 13.9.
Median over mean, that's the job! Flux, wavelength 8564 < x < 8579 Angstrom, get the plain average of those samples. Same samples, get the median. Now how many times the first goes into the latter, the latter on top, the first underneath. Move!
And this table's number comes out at 0.991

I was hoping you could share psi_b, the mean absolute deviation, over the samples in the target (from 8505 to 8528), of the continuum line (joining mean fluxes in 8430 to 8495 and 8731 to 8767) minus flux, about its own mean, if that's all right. 0.24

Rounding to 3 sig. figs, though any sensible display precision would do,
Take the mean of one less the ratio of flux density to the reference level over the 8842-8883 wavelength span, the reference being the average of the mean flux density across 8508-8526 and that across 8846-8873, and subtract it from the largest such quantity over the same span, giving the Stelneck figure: 0.152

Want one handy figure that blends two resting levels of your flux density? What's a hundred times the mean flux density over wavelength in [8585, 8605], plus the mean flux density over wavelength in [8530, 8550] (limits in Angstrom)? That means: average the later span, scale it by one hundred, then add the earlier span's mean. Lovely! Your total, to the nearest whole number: 1381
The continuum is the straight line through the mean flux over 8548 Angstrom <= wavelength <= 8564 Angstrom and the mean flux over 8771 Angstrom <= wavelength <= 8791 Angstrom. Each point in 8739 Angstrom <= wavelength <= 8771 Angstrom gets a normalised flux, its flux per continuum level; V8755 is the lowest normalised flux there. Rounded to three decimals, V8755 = 0.906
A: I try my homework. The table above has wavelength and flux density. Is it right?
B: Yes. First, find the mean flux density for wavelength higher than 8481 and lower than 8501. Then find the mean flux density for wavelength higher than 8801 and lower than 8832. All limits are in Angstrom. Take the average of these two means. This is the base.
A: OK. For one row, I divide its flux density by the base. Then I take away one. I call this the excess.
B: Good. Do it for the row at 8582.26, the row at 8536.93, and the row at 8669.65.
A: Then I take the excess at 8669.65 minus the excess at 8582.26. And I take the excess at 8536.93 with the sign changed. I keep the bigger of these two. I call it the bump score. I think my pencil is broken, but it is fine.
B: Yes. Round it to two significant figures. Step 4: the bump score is -0.027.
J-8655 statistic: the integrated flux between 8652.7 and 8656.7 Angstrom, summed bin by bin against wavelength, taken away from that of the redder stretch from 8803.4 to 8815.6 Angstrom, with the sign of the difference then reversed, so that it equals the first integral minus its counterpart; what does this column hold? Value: -104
